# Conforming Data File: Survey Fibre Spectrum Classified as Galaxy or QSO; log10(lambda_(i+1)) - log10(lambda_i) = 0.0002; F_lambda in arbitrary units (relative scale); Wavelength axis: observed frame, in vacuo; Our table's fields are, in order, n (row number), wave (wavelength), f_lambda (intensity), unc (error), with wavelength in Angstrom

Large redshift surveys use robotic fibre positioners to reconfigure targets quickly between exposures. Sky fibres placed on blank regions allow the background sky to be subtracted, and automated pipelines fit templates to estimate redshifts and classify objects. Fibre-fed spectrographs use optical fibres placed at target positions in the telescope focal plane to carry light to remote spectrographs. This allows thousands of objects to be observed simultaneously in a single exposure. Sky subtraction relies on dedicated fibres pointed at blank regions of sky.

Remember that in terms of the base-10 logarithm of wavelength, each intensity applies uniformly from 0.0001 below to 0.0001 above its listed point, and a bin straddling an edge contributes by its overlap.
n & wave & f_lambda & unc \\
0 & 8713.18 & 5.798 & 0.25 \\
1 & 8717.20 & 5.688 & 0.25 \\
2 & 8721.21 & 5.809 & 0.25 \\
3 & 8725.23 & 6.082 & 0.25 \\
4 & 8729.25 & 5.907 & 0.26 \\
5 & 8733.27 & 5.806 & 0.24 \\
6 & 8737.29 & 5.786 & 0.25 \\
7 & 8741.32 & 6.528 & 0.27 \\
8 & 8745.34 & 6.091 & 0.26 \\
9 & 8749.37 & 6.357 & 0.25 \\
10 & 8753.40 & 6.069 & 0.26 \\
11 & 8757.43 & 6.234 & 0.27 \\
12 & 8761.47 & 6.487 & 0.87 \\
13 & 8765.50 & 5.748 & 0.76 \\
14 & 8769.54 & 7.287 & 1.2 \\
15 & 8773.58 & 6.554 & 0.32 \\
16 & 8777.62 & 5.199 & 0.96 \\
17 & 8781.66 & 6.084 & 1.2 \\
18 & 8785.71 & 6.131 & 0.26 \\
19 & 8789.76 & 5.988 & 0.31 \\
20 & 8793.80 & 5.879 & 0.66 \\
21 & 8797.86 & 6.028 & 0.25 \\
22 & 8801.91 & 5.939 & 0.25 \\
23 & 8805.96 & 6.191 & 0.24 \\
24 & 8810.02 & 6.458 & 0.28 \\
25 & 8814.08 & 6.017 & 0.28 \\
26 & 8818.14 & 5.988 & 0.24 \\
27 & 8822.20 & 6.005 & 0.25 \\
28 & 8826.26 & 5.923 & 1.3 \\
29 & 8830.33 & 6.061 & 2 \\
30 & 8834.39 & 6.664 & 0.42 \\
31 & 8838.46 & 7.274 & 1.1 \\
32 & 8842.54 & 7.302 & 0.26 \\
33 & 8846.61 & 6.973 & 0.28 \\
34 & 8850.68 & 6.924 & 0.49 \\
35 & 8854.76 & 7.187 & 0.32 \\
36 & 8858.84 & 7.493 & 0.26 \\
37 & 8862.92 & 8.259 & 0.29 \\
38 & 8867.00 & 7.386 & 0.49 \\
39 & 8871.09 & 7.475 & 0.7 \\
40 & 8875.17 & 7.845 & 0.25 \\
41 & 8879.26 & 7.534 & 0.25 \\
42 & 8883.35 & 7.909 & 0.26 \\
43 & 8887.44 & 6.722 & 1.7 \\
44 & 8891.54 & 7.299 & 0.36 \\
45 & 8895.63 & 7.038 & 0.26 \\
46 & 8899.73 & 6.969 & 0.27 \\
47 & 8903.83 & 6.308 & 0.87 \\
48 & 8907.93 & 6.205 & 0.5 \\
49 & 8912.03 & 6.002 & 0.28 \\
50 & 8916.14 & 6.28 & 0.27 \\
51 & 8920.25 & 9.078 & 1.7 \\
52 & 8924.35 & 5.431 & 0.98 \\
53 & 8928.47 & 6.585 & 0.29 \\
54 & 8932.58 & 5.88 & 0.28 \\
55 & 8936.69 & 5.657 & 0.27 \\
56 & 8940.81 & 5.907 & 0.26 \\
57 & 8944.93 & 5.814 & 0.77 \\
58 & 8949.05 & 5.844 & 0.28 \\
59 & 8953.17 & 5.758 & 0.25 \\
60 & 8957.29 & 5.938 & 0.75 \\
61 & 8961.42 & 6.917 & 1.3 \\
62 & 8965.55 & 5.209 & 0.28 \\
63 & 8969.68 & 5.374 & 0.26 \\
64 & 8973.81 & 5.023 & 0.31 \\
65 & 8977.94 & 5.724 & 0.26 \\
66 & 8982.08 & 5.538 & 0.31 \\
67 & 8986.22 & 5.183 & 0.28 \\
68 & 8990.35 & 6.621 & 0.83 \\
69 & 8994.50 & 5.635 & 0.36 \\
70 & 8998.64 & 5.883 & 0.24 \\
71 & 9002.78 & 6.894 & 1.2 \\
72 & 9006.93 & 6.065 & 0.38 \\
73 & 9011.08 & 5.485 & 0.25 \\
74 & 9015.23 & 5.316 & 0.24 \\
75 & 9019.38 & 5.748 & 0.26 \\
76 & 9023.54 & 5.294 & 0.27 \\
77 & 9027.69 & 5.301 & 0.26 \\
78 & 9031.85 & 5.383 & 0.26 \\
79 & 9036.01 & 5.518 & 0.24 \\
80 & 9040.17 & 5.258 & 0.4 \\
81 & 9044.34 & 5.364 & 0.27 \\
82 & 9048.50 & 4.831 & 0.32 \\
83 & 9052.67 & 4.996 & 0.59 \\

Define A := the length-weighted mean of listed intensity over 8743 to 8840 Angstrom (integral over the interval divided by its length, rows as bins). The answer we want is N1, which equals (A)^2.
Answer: 38.3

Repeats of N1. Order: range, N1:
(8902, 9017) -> 35.8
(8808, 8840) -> 39.5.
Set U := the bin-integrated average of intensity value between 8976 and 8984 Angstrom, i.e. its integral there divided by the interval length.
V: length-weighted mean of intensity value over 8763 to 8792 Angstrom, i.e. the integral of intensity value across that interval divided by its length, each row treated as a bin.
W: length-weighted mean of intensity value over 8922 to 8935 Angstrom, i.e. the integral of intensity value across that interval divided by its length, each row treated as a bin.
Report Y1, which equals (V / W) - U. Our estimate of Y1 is -4.6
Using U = 5.6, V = 6.1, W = 6.03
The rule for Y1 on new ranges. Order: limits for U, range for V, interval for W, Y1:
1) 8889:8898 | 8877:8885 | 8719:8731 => -5.8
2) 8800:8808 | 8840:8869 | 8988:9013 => -4.9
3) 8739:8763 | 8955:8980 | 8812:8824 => -5.3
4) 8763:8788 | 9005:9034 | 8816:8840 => -5.3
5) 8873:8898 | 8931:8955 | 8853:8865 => -6.6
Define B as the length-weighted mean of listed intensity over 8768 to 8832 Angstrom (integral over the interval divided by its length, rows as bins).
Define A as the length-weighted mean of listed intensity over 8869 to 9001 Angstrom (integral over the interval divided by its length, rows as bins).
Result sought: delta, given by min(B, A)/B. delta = 1.000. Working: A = 6.3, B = 6.1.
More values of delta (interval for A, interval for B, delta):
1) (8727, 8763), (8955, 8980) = 1.000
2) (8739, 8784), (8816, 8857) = 0.940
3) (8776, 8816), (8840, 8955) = 0.879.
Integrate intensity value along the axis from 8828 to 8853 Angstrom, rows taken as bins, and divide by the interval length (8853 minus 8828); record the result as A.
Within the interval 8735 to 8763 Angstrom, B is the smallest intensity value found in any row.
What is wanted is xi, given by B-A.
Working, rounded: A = 6.9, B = 5.786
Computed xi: -1.07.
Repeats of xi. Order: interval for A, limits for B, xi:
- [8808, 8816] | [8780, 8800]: -0.36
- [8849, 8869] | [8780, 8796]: -1.58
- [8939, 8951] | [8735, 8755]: -0.07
